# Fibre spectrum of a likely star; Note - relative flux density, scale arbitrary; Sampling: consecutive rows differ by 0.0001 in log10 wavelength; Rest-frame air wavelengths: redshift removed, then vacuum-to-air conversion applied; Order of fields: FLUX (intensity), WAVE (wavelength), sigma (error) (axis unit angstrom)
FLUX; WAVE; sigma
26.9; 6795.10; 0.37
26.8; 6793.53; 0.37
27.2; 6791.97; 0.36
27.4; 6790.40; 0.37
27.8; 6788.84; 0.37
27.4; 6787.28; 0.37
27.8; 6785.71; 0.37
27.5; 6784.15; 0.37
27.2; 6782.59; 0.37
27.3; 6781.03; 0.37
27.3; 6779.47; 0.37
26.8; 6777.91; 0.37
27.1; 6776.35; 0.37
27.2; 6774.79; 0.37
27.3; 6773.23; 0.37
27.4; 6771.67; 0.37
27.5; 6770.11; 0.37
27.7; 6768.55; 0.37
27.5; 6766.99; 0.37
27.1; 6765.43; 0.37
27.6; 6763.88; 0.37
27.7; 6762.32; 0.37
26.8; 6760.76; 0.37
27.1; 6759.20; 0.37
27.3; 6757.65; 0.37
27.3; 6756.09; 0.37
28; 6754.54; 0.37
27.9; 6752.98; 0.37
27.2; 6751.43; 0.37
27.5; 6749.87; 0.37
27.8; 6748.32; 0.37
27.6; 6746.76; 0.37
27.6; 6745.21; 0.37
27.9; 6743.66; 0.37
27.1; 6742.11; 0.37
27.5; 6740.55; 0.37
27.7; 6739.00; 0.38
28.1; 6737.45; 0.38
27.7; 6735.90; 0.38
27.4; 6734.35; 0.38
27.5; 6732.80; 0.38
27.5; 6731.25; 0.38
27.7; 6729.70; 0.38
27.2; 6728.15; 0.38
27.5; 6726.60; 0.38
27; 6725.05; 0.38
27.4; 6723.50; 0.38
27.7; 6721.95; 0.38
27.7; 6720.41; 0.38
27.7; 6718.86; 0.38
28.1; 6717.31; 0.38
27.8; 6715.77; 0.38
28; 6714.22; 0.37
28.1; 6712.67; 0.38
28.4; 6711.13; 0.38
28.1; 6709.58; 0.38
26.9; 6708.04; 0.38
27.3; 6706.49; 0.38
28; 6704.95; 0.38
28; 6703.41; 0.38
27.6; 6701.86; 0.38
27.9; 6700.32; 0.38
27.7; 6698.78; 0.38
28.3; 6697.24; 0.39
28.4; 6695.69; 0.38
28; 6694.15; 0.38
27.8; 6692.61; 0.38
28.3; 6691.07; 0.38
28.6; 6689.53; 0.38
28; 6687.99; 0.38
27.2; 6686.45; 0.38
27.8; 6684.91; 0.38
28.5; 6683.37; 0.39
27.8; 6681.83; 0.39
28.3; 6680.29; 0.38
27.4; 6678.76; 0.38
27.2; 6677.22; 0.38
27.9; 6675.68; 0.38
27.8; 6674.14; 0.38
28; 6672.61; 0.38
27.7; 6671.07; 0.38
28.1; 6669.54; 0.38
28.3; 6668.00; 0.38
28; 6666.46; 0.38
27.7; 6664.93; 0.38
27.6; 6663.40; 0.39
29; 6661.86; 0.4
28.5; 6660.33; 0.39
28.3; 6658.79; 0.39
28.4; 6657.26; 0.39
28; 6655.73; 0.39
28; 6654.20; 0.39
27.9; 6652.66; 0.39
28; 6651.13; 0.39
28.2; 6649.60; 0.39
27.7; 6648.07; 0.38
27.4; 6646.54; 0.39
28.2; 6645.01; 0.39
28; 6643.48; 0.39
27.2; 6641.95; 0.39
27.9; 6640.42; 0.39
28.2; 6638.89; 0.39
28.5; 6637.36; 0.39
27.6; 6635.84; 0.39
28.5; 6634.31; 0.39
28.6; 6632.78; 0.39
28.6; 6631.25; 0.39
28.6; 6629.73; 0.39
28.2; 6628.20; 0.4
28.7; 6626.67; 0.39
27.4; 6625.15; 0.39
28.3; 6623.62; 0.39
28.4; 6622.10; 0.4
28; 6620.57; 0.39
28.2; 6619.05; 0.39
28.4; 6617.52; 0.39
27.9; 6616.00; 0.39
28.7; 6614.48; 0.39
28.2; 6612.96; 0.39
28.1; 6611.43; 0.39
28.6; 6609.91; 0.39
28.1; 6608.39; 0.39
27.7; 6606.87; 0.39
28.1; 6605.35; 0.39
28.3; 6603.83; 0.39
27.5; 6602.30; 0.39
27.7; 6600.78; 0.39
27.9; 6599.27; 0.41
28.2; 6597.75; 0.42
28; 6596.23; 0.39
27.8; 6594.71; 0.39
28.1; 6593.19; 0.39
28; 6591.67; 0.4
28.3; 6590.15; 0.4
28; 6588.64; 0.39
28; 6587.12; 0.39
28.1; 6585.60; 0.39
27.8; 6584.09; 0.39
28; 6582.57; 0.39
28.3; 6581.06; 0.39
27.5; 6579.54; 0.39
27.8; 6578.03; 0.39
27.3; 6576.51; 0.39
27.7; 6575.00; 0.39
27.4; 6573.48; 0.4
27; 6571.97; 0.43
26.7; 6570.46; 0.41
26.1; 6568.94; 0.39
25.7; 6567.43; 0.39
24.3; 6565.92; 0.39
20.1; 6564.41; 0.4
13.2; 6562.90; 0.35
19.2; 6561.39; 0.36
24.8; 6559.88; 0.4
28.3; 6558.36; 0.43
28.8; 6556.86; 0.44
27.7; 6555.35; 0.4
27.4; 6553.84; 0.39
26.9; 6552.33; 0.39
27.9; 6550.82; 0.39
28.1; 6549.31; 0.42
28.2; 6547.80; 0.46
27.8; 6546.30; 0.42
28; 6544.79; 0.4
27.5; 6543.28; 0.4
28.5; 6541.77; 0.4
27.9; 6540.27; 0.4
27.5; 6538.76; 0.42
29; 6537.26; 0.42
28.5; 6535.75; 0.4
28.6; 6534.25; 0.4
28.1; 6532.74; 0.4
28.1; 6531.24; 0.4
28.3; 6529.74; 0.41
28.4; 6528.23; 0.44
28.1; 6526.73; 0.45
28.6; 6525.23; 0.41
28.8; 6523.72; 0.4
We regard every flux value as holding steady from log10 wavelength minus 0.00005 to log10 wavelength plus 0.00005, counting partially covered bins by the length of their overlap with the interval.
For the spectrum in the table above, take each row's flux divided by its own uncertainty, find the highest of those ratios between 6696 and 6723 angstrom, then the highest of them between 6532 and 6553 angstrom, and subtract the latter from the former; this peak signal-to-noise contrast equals 4.14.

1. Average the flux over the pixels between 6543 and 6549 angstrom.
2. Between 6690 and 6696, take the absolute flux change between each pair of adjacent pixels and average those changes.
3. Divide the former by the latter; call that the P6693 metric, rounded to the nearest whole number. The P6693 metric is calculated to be 76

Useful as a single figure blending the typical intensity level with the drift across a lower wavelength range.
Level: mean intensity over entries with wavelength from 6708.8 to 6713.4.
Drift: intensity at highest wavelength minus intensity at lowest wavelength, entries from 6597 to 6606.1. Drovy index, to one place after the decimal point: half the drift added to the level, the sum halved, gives 14.1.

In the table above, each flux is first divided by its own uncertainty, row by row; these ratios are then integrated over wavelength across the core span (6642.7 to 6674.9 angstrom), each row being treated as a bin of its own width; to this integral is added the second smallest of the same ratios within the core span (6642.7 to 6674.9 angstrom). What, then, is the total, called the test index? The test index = 2406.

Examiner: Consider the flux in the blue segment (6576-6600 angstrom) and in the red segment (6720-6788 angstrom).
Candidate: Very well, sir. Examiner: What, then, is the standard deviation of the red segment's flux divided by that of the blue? 1.1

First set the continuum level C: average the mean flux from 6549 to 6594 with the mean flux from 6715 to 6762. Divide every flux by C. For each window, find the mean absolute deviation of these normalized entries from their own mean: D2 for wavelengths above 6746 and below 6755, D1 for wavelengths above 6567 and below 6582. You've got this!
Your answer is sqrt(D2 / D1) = 0.61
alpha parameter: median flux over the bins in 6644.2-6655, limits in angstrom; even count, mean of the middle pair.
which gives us 28.0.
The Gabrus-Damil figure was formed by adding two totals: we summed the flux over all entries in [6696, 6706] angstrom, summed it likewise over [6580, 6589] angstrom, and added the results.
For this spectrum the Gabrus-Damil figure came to 336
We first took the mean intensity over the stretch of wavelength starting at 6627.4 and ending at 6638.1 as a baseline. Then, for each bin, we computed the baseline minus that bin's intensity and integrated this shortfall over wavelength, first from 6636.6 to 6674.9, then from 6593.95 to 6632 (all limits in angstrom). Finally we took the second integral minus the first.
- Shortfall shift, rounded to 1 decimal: -4.7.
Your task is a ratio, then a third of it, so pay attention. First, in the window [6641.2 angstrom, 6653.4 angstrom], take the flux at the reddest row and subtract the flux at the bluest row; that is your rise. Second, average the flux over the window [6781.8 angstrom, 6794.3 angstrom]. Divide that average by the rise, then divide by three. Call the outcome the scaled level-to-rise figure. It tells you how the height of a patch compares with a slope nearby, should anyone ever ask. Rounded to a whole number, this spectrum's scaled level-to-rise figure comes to 13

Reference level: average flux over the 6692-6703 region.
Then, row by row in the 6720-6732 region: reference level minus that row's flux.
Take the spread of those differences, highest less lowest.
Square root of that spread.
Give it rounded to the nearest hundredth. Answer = 0.84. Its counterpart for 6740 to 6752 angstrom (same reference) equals 0.89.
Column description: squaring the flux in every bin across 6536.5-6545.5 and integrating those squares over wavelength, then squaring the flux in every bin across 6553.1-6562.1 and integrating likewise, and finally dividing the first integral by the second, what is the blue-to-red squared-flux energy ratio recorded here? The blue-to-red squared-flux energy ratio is 1.14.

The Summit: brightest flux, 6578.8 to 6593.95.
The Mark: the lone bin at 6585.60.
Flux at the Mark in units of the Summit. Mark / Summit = 0.99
